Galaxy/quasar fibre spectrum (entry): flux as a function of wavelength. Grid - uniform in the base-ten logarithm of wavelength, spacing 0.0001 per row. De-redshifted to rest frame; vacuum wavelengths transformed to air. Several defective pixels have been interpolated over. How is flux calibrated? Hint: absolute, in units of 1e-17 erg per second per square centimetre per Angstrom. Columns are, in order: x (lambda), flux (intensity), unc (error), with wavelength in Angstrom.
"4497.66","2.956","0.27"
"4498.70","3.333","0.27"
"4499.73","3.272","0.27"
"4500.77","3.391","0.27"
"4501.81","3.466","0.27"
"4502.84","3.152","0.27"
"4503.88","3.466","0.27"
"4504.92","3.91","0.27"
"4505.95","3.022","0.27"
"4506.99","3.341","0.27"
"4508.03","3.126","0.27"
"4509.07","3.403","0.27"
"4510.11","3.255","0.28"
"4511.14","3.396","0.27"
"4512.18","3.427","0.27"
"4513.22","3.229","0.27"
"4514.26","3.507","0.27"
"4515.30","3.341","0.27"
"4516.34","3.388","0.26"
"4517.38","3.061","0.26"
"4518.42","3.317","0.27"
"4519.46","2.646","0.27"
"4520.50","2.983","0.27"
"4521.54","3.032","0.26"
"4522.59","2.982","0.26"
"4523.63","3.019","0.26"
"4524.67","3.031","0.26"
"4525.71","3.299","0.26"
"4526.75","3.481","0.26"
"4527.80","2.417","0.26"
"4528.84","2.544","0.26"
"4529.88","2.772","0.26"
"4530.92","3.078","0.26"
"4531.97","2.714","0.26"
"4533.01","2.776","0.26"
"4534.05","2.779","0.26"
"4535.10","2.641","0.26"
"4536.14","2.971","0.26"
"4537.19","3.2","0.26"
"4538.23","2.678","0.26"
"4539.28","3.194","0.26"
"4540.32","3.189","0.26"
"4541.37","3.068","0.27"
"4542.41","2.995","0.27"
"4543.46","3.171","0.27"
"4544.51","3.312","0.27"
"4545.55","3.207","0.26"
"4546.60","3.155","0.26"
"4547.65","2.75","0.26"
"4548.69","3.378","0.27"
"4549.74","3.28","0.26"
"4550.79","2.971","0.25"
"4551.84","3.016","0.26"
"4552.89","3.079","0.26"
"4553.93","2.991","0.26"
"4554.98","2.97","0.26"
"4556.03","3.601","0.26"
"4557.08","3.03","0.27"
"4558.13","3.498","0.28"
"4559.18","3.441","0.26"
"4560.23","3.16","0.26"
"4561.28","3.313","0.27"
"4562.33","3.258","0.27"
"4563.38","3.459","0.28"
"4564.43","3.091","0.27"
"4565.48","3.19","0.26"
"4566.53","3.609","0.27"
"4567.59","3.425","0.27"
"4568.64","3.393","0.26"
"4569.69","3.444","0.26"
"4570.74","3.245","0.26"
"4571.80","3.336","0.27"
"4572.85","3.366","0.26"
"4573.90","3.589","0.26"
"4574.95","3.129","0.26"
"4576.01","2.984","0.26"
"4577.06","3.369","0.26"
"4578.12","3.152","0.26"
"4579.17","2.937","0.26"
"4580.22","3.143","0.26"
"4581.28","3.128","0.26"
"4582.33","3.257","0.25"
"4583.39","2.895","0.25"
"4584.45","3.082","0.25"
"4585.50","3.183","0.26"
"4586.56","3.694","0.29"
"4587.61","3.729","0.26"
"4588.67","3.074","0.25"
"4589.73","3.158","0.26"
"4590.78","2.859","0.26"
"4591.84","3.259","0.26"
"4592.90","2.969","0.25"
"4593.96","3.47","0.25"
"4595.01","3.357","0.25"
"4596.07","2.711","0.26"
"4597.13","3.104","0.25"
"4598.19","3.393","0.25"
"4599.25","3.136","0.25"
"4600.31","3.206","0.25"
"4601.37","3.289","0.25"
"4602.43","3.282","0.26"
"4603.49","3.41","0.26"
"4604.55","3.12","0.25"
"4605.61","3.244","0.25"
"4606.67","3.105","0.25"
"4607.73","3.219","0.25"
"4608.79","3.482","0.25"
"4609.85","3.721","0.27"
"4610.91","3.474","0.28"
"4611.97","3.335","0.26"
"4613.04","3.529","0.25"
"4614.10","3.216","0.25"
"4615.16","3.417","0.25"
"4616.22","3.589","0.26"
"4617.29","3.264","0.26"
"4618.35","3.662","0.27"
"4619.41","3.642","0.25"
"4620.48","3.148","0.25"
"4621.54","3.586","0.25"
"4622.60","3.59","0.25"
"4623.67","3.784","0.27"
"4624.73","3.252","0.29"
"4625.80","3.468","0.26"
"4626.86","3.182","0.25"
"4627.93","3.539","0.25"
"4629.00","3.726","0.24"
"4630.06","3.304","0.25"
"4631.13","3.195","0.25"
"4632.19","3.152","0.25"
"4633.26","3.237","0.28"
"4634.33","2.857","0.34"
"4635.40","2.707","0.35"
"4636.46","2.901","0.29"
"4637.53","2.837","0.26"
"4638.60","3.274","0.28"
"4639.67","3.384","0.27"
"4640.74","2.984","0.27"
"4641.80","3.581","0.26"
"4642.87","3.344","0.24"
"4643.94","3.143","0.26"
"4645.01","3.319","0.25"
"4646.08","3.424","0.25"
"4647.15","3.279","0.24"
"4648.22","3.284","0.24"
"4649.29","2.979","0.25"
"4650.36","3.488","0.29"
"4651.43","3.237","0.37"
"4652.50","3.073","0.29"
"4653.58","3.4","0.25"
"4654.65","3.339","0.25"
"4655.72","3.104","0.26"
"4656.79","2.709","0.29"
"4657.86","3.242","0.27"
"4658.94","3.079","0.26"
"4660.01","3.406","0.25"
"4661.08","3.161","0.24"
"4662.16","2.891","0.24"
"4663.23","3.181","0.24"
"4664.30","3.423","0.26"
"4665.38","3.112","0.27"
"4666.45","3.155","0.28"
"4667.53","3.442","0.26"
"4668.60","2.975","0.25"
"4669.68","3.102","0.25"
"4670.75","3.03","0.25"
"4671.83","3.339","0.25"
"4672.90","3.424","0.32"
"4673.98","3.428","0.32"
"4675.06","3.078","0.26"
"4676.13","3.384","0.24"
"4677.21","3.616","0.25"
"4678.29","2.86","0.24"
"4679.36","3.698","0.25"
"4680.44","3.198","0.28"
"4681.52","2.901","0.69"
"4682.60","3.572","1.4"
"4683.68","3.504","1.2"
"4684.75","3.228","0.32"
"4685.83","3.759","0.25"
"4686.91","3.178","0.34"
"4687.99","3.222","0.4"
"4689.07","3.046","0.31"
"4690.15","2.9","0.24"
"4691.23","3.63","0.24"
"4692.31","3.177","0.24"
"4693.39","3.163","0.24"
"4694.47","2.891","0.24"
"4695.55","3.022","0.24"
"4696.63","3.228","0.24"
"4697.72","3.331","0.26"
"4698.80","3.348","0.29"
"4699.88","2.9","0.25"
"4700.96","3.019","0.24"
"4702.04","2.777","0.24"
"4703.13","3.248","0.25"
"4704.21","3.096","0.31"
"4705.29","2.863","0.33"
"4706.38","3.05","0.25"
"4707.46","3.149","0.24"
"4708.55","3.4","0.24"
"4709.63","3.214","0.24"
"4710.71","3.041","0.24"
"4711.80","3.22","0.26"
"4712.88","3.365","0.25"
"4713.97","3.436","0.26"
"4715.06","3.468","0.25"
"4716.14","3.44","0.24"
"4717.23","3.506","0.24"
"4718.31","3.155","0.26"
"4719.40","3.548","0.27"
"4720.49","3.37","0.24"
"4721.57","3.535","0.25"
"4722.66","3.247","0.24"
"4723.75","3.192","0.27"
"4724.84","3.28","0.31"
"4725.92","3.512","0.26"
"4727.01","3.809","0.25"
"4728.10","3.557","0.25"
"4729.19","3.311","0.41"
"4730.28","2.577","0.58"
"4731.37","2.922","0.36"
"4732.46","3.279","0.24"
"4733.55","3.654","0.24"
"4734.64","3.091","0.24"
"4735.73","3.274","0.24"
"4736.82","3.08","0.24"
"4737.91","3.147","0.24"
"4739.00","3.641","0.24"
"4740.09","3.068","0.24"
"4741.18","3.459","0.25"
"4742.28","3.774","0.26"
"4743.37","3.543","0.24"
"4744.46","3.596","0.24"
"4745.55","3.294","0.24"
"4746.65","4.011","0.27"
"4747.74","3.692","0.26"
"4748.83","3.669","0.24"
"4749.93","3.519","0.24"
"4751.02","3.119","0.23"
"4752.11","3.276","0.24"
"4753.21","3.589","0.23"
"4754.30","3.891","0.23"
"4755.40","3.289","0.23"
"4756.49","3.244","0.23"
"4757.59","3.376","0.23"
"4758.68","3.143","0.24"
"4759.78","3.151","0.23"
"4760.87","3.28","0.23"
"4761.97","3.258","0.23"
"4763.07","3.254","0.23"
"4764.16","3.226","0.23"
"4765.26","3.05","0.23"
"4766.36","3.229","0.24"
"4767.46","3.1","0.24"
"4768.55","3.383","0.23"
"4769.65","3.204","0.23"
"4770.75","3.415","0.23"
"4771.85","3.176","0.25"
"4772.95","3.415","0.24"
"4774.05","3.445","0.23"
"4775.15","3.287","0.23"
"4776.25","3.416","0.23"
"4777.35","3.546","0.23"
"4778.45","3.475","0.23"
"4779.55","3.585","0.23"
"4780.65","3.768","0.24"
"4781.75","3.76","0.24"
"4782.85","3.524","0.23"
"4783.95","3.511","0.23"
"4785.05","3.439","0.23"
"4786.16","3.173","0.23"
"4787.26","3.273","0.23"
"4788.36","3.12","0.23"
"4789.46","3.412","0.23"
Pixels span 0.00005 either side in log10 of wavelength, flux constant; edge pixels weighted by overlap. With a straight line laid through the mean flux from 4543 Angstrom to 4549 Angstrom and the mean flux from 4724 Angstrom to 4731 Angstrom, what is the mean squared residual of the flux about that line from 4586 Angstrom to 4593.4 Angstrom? 0.10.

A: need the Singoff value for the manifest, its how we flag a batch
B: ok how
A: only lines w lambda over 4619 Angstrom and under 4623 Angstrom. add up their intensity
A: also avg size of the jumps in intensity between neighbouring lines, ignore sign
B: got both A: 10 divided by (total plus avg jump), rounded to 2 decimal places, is 0.70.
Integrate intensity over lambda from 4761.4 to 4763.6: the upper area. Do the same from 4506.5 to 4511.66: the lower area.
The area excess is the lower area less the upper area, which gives 10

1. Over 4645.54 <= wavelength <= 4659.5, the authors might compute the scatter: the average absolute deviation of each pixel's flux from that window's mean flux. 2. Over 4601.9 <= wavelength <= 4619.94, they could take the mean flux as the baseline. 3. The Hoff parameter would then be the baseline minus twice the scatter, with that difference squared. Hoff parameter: 9.4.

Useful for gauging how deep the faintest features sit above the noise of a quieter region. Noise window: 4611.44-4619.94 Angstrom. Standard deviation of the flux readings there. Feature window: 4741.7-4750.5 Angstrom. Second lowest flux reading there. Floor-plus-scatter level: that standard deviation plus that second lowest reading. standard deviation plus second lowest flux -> 3.7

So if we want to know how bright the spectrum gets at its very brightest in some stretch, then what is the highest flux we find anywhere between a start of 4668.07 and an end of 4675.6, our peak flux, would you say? 3.428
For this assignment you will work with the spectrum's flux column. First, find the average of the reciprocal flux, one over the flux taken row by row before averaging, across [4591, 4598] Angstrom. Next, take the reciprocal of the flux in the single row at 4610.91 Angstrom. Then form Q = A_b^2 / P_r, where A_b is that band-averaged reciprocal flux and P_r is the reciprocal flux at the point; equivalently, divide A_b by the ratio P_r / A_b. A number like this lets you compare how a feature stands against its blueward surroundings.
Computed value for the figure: 0.356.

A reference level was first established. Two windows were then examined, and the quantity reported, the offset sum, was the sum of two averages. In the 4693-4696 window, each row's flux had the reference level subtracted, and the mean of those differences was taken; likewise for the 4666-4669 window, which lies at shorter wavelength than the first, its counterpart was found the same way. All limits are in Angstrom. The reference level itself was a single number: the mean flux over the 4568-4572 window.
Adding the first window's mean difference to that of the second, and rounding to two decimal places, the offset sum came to -0.49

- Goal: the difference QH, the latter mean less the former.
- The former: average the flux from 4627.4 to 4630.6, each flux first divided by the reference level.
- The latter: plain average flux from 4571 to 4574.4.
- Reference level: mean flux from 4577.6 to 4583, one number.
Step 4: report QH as 2.3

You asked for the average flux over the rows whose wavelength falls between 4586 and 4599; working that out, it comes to 3.23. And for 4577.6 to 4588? 3.22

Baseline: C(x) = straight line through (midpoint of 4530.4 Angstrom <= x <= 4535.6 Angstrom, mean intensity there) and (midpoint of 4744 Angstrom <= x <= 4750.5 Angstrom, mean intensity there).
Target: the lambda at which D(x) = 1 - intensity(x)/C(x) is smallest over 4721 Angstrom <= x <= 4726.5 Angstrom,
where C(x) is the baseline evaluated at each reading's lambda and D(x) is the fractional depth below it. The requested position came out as 4721.57 Angstrom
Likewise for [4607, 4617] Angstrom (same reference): 4609.85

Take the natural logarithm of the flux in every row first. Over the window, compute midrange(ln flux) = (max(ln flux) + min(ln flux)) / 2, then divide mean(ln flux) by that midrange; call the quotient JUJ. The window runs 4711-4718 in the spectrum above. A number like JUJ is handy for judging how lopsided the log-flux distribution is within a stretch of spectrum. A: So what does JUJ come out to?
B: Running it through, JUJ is 1.01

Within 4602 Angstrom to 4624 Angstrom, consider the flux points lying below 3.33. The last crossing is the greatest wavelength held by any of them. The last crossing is 4620.48 Angstrom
